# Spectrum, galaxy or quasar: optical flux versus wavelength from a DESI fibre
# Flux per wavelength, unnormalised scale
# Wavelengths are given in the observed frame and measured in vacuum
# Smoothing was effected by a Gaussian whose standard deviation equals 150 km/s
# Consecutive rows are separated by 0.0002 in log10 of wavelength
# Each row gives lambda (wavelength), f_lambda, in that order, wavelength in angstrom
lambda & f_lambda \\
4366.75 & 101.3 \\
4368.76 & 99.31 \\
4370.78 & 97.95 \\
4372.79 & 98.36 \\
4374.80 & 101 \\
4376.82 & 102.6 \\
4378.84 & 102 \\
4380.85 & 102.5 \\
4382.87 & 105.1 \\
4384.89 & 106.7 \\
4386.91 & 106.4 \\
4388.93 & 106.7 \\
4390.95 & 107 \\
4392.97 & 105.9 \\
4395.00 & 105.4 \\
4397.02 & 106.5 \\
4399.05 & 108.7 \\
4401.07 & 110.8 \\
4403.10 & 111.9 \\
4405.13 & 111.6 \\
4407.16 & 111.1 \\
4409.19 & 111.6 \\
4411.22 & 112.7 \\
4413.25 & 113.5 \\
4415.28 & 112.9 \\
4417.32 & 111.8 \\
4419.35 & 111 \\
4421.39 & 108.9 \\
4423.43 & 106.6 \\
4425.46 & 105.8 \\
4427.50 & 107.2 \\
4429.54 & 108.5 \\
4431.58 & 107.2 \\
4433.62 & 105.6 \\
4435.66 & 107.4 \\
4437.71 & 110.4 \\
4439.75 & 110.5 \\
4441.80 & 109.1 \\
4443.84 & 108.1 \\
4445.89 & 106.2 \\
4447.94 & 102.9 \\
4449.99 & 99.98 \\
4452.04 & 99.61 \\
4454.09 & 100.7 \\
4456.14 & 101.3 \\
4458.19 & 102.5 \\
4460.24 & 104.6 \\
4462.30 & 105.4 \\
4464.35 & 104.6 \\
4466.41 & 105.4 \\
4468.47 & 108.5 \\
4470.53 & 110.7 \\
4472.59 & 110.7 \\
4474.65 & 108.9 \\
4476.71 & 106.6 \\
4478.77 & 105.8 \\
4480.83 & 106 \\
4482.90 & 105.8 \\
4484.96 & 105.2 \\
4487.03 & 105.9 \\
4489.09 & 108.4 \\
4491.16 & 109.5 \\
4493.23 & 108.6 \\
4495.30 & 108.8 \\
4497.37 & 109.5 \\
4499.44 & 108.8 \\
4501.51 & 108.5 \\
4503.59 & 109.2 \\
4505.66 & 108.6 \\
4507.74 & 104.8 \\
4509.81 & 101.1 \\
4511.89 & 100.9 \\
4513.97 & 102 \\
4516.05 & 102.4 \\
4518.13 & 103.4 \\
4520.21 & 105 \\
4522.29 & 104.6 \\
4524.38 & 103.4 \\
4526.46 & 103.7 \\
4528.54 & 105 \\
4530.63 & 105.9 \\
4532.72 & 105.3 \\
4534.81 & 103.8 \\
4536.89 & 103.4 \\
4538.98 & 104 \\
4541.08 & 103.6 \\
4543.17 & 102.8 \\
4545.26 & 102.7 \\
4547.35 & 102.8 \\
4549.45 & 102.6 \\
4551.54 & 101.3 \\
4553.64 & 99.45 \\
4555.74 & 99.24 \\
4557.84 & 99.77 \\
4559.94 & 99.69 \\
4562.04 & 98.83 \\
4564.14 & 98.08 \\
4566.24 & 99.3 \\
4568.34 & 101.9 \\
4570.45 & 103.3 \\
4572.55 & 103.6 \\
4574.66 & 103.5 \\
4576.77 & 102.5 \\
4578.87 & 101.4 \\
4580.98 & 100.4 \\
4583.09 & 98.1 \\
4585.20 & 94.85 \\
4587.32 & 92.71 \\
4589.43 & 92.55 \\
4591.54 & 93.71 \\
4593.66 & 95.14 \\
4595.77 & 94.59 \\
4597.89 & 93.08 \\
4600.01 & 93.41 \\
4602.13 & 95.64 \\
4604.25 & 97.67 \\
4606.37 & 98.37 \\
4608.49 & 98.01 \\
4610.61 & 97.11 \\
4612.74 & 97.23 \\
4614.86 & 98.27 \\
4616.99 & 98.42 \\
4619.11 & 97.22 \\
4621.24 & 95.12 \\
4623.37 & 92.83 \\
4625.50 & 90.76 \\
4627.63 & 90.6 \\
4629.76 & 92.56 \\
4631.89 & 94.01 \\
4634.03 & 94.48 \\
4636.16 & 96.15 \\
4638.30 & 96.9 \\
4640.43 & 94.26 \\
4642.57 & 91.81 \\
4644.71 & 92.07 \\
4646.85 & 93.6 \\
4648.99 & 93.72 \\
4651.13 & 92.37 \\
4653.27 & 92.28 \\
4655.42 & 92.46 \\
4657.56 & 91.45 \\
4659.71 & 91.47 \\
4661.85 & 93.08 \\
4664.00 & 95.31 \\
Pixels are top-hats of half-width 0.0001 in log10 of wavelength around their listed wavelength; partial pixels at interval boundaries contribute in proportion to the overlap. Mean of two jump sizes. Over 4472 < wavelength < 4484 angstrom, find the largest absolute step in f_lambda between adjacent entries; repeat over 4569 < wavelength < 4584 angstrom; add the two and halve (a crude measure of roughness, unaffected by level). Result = 2.3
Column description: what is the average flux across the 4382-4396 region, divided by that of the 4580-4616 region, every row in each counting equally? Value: 1.11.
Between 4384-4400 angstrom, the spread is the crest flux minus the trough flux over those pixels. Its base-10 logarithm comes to 0.52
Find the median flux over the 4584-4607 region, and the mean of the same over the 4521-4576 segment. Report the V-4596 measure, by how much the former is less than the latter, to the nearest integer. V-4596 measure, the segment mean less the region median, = 8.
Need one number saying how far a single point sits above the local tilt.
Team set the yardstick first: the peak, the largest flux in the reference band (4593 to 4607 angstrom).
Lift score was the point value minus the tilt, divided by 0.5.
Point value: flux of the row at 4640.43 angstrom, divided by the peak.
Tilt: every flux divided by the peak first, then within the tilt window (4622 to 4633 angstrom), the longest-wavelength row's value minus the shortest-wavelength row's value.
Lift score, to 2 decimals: 1.89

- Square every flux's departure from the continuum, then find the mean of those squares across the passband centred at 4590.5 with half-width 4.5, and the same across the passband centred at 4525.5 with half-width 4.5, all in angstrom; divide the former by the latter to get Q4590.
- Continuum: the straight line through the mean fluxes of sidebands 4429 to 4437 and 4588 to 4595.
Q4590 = 0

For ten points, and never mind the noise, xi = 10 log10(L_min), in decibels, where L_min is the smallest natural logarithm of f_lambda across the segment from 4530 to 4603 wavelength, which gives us 6.56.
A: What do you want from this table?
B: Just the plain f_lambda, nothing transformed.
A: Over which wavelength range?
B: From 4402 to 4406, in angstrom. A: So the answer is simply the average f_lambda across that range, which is 112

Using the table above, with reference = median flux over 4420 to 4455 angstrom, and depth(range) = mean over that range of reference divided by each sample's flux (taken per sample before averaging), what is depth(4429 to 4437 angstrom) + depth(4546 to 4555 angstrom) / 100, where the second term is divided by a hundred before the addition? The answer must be 1.01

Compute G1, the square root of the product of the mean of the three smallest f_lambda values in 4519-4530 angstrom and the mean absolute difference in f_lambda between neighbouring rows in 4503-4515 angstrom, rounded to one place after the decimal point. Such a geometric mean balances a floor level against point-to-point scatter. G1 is 14.0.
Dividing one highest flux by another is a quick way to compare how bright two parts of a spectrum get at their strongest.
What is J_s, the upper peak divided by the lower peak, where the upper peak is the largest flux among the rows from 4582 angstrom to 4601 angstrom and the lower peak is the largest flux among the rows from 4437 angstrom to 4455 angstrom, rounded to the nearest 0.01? 0.89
